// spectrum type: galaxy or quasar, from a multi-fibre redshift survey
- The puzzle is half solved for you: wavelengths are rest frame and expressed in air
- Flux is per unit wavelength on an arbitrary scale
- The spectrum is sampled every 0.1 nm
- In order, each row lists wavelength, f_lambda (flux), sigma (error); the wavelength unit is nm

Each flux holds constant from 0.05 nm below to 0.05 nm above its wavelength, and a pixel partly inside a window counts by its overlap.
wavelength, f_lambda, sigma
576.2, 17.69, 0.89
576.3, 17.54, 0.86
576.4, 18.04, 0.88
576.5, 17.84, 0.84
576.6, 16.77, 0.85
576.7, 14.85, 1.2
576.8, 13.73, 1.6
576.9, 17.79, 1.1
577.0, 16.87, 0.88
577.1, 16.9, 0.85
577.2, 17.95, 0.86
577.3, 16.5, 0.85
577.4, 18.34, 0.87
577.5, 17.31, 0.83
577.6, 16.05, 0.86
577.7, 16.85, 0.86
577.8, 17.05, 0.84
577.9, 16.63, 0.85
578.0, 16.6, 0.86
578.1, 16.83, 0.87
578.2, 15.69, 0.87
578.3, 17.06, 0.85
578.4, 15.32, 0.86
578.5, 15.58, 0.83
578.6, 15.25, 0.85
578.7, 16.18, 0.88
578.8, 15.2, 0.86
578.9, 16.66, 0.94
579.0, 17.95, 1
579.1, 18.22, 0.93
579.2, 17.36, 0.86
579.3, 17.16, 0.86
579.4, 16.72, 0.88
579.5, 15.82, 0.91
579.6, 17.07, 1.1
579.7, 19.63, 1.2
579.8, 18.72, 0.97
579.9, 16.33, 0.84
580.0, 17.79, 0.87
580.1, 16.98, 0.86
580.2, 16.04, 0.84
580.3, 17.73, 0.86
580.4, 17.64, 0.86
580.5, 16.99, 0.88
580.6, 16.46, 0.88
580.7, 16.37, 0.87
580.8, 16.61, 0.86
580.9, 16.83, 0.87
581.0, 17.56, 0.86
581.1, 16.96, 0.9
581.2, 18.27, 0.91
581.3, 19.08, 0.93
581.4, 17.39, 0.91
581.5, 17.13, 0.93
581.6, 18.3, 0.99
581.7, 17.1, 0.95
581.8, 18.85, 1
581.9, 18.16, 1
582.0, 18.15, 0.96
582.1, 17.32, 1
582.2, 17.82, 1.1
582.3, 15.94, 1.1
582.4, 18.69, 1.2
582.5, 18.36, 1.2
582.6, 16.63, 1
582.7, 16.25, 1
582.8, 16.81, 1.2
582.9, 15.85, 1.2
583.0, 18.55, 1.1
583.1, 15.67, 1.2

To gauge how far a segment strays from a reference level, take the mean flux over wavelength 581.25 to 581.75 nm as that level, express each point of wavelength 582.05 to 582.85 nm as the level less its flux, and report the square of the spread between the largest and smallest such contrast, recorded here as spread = 7.6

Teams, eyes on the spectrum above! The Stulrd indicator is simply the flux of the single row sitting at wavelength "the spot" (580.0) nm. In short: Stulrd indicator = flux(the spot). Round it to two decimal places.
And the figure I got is 17.79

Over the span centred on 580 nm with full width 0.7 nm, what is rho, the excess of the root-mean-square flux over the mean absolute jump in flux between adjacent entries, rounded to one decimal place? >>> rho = 16.3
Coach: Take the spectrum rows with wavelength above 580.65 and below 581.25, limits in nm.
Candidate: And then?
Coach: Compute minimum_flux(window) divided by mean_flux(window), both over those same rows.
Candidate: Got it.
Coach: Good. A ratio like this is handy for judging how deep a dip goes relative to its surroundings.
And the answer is 0.957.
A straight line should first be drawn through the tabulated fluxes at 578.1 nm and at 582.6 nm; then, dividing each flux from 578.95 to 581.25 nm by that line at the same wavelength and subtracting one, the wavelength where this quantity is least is 579.5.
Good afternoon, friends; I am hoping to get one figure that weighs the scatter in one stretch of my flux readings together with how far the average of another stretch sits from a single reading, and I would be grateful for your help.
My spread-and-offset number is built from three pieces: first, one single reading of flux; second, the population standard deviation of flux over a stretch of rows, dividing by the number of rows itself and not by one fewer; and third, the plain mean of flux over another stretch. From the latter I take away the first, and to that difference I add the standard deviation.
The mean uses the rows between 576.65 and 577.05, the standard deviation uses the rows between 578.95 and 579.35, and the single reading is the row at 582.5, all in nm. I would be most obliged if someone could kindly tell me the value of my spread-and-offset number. -2.1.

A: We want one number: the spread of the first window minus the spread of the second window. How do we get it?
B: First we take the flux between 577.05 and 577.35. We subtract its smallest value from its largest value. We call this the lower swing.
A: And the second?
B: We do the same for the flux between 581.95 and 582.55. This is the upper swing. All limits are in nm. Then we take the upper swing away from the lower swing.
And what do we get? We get -1.3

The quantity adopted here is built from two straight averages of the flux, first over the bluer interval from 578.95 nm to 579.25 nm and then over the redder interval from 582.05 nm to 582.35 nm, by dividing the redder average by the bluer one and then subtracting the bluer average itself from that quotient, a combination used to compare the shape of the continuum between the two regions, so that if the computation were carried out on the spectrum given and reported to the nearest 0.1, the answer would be -16.9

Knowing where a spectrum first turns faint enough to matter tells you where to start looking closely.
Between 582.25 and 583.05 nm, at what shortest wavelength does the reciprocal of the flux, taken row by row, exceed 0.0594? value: 582.3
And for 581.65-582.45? 582.3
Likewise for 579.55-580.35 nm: 579.9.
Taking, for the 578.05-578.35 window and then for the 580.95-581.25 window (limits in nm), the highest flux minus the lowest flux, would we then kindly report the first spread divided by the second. 1.0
